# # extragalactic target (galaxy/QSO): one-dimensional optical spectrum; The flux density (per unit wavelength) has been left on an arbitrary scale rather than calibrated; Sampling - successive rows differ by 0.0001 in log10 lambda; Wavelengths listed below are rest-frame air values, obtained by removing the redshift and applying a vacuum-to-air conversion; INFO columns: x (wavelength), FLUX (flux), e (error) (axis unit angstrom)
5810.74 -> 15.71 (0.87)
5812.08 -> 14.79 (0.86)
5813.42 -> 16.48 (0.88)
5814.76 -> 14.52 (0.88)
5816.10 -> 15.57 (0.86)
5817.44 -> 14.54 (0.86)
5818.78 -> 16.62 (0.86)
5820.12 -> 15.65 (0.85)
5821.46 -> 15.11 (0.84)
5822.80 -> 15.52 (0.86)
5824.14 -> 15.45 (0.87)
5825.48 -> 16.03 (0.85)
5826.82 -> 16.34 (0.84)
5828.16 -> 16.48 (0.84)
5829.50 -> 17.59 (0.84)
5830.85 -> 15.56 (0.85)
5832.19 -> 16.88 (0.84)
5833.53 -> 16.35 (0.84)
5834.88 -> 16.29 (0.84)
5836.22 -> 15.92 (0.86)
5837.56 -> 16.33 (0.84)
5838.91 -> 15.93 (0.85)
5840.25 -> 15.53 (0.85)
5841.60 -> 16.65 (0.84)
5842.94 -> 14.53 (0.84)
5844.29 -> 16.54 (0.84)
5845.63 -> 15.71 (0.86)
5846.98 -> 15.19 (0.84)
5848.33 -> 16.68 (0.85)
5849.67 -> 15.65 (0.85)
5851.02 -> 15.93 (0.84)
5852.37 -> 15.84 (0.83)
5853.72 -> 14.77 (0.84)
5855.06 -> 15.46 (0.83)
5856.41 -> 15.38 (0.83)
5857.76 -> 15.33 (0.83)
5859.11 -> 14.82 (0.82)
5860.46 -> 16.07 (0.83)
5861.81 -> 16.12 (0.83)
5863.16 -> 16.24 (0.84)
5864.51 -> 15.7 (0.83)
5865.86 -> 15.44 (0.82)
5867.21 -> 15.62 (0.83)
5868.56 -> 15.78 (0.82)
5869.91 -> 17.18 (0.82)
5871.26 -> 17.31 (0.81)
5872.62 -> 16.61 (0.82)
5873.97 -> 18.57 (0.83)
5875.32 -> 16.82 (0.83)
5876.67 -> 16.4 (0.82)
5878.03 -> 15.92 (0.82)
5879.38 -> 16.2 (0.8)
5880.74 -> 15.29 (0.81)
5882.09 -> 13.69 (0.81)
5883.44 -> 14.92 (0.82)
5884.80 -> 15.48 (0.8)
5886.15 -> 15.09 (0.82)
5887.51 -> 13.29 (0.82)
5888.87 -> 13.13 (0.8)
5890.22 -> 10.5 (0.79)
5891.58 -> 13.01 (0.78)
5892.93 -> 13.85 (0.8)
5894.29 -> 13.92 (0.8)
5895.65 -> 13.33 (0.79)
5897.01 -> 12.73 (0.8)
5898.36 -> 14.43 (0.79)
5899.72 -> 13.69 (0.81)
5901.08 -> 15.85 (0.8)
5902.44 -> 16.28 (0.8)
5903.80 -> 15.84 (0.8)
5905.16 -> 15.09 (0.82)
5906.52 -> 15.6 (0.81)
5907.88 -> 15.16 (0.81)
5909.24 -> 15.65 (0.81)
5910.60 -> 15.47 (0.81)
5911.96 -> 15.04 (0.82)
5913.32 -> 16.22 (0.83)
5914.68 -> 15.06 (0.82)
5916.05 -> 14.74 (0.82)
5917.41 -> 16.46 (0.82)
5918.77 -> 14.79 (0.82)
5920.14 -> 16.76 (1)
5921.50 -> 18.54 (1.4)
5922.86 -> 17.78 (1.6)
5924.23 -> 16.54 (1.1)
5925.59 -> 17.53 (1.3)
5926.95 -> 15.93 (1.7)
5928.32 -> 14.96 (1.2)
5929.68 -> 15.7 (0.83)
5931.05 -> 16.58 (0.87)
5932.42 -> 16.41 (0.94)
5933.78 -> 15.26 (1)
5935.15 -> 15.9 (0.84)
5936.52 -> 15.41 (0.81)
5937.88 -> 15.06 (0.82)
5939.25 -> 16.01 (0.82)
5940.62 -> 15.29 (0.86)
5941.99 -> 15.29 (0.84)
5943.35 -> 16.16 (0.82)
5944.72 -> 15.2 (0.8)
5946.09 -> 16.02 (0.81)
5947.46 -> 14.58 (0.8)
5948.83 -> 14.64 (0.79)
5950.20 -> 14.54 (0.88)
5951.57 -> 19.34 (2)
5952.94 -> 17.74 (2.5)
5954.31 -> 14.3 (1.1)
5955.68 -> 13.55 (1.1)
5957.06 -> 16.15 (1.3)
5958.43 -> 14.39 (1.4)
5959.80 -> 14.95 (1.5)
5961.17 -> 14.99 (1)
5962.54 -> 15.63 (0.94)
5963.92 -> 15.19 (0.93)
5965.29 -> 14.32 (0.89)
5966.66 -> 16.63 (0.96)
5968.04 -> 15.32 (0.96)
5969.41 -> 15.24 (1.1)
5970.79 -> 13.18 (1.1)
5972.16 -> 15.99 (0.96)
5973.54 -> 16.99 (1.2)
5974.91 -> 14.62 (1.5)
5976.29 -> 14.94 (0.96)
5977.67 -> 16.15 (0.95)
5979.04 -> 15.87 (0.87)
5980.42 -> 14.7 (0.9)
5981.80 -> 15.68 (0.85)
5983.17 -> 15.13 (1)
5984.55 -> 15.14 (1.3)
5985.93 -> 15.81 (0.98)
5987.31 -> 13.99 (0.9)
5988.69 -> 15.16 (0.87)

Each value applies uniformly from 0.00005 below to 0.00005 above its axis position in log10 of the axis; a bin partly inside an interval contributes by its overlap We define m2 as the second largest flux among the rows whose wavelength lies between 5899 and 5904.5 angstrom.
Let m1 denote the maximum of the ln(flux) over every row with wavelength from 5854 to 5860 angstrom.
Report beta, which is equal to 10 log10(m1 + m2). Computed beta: 12.7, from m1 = 2.74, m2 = 15.85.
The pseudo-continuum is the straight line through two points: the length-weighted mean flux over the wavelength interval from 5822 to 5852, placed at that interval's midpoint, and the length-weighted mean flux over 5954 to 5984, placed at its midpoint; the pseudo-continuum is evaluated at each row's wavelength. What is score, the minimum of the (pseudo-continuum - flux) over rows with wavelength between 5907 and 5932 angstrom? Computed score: -3.0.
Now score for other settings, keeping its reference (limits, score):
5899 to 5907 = -0.7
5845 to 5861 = -0.7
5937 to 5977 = -4.0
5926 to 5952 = -4.0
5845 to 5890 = -2.8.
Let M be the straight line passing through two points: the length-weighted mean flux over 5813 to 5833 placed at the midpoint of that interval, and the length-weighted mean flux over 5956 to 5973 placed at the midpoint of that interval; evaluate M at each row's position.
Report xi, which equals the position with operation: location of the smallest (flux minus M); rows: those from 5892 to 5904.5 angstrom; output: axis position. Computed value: 5897.01 angstrom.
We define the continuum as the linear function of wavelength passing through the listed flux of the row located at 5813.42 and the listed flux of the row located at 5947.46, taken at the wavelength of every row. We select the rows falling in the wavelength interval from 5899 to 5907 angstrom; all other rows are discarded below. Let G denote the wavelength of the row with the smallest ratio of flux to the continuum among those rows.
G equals 5899.72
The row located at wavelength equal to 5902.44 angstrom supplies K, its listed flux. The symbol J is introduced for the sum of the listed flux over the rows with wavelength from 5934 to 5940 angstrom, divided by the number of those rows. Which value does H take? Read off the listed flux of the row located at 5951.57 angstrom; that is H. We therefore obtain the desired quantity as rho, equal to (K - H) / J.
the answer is -0.20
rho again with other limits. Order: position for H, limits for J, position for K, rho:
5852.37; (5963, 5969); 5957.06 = 0.02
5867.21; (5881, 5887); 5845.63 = 0.01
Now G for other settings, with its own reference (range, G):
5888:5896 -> 5890.22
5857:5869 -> 5859.11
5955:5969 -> 5955.68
